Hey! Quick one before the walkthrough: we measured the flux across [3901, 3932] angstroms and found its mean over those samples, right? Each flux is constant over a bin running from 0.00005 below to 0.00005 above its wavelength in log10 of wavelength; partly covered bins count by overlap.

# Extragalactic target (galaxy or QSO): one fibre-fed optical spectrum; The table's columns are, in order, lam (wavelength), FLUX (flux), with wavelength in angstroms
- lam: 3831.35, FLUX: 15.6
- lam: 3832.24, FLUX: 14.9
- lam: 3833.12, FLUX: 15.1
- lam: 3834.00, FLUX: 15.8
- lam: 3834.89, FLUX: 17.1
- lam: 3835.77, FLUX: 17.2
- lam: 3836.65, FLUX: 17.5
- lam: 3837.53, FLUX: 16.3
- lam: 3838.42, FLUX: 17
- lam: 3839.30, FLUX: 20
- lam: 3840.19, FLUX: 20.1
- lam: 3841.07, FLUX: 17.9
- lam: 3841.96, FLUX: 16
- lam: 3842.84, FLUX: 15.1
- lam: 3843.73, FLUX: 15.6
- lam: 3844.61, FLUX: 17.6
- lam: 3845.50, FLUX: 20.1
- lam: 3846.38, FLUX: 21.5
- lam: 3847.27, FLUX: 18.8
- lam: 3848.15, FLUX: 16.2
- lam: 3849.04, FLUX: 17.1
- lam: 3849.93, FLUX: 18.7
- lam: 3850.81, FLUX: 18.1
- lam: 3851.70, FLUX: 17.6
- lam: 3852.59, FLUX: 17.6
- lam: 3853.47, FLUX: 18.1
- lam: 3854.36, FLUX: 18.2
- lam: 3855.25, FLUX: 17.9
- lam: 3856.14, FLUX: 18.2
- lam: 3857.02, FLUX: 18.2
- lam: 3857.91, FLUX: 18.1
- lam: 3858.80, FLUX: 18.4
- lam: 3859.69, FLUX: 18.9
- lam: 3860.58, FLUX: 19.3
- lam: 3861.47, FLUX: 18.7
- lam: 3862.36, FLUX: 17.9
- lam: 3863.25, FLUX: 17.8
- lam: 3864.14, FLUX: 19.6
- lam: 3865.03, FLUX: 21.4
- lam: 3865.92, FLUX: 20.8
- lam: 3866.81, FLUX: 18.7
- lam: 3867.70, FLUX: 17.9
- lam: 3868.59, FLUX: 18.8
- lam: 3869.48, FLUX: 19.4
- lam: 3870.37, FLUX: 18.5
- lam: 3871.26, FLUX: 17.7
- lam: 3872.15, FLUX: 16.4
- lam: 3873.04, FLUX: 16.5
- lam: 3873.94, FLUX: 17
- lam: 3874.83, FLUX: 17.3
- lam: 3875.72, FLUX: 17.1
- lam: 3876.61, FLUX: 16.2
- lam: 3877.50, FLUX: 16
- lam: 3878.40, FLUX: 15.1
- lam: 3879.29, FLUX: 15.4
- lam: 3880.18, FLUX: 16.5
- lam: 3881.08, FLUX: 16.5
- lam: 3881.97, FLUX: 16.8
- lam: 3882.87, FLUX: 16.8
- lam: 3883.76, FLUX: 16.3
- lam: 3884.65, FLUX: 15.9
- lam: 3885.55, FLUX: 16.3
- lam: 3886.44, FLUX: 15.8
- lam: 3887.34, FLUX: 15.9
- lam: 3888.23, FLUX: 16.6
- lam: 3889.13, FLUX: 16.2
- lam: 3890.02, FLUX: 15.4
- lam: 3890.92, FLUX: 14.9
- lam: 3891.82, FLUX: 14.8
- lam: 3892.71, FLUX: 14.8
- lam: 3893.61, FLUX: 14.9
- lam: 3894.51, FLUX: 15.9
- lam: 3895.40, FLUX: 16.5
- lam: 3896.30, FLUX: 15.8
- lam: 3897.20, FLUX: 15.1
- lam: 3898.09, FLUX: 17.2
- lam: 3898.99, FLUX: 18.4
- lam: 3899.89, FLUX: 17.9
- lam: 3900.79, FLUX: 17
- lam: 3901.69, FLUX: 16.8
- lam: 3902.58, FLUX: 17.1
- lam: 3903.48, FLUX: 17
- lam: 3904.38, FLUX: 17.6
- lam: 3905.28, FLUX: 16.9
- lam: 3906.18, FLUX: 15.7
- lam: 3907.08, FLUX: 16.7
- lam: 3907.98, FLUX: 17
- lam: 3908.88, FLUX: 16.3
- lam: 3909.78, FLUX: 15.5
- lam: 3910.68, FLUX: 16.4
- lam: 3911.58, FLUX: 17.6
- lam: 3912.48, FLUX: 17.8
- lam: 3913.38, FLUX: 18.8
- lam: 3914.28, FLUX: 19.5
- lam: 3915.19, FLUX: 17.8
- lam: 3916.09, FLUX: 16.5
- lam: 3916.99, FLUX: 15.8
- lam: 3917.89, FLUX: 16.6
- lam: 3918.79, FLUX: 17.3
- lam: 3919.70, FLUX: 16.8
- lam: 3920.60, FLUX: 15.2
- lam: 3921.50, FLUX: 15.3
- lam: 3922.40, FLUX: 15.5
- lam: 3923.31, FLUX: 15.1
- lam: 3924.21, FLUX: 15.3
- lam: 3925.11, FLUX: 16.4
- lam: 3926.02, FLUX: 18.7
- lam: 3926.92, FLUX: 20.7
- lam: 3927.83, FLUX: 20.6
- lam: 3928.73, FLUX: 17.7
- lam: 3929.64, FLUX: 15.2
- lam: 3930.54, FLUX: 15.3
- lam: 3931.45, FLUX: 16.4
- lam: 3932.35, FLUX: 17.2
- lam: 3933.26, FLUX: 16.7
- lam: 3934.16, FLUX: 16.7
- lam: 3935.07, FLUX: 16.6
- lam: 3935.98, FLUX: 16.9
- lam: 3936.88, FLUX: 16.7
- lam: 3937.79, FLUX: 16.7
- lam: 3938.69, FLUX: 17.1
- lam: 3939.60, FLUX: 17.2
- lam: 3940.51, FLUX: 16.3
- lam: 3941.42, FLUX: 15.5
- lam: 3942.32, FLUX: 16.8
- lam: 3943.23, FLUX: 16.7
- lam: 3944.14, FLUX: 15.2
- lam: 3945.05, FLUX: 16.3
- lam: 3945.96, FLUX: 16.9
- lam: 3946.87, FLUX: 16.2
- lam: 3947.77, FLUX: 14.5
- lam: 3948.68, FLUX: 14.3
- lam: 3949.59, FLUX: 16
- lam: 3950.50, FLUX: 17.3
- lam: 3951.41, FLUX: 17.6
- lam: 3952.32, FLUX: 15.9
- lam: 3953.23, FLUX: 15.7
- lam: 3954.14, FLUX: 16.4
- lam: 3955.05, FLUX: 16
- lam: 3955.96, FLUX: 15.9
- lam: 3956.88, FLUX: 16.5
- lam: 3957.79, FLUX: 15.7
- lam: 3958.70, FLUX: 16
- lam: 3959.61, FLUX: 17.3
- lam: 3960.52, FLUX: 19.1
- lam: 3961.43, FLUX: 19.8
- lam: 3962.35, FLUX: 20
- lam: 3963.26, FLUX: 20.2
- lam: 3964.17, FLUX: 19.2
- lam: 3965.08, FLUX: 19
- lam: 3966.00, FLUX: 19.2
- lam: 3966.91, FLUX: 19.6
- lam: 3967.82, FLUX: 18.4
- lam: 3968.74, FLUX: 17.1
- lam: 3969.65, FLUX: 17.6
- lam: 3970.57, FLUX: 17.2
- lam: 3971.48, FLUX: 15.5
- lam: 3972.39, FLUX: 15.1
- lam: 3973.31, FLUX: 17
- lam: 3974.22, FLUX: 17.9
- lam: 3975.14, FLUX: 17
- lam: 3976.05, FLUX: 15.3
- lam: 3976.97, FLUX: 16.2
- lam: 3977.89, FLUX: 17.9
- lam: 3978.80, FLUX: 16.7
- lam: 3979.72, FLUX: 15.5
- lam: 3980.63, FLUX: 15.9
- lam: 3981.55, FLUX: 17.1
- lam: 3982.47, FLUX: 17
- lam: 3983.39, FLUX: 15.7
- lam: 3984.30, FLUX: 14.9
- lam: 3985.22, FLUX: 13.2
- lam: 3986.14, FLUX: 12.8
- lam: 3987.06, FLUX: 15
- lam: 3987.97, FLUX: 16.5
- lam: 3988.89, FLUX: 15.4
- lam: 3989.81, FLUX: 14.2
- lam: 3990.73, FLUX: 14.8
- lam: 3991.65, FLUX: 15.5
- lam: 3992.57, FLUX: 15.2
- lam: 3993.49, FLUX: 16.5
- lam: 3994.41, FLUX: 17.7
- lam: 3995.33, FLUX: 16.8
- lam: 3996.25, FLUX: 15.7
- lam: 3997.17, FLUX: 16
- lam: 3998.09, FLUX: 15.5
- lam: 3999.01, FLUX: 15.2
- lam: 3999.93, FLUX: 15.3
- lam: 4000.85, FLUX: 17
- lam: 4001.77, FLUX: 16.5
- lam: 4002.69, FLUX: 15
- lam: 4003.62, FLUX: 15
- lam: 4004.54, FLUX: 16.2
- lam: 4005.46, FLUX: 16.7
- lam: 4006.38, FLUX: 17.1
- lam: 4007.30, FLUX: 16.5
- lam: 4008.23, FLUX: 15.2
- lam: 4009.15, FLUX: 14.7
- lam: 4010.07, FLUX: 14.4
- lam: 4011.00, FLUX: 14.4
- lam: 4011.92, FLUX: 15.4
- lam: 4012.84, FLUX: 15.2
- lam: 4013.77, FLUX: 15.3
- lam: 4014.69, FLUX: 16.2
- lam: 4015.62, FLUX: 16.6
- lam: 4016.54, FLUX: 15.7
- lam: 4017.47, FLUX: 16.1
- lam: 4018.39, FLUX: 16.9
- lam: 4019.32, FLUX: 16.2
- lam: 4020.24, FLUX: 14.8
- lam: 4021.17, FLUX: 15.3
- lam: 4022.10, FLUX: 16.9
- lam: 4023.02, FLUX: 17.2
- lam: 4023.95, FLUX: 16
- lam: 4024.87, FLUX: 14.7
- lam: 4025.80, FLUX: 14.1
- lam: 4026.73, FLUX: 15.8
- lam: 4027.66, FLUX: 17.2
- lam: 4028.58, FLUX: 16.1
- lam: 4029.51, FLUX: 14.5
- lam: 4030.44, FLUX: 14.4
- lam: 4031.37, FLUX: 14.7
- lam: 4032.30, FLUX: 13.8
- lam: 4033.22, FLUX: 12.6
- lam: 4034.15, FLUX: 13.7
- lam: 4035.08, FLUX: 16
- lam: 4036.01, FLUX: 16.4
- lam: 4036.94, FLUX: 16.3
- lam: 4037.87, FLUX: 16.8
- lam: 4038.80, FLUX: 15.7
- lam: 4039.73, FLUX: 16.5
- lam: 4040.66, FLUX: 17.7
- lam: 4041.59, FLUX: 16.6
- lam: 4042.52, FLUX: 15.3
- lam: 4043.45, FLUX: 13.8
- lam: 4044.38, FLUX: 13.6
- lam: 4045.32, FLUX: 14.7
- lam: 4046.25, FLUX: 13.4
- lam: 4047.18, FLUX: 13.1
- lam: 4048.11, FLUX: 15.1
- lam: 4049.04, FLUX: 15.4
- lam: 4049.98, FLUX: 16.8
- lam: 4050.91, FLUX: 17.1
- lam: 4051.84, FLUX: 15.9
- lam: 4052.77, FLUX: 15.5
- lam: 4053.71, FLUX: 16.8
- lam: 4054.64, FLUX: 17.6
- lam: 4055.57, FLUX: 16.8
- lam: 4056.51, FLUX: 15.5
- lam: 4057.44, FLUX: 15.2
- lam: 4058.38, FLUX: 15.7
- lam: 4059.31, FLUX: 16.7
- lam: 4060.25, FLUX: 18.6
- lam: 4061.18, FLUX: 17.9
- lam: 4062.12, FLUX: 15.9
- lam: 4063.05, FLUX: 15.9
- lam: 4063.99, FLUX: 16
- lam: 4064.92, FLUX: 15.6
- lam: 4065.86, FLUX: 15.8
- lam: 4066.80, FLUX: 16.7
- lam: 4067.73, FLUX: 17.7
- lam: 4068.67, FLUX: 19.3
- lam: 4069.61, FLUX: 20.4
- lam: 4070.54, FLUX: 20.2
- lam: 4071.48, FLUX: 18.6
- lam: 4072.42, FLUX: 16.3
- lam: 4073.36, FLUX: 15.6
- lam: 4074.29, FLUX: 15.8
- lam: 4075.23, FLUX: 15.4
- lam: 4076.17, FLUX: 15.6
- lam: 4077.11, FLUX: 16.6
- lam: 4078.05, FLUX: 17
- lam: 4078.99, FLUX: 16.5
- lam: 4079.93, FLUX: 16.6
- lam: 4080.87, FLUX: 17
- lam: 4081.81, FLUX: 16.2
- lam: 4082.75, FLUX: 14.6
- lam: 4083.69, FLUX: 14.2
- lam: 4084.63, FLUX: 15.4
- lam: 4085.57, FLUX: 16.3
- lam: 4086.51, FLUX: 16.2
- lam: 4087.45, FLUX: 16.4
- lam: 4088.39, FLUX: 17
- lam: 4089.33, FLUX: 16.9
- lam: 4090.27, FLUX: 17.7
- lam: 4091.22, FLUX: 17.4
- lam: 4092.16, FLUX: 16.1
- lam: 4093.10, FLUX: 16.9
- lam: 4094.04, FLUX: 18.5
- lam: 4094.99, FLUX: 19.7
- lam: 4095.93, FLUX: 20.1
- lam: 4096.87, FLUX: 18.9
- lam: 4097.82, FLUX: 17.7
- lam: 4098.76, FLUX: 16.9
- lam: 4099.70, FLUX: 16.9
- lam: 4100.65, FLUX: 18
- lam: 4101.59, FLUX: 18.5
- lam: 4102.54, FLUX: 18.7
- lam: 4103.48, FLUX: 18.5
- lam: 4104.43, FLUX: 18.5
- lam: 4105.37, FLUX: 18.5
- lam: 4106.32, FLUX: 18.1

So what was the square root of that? 4.11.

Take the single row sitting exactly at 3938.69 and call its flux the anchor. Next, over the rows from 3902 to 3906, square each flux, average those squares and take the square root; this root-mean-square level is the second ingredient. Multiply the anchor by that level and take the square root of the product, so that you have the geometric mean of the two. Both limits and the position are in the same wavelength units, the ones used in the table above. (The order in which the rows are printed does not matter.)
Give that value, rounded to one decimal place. 17.1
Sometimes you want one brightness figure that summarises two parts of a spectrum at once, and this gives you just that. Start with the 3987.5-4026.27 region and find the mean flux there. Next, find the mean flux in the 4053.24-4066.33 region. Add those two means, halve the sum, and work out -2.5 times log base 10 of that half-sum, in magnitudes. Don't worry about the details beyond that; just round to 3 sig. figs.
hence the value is -3.02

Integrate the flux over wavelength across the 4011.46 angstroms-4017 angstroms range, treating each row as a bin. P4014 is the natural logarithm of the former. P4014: 4.5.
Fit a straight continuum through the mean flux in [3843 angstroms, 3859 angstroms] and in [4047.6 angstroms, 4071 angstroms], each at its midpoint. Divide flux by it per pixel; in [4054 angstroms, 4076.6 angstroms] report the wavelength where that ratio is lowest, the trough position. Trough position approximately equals 4057.44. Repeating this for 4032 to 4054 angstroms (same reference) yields 4033.22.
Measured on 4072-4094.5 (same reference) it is 4083.69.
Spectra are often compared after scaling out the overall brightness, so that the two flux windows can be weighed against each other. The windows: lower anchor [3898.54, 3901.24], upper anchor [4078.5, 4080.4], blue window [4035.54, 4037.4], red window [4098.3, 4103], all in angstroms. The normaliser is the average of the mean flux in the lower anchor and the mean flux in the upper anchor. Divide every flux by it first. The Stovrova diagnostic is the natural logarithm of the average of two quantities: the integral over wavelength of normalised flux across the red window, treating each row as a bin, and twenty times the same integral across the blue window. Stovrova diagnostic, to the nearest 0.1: 3.0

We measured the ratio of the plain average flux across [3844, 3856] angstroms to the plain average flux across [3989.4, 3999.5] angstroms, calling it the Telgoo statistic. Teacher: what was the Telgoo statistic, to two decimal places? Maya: 1.16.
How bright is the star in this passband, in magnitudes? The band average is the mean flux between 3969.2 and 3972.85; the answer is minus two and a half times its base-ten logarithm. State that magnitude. -3.03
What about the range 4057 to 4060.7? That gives -3.05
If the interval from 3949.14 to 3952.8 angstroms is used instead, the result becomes -3.06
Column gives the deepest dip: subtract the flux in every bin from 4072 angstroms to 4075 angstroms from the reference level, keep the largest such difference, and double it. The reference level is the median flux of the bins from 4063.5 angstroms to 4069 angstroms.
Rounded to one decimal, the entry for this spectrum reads 1.5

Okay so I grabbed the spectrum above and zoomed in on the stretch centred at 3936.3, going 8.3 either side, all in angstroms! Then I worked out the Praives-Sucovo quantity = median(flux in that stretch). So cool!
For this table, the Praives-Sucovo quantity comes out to 16.7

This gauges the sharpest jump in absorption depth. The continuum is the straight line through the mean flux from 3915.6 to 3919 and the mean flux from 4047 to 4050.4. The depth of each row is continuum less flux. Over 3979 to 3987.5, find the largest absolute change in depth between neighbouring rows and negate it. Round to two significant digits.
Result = -2.2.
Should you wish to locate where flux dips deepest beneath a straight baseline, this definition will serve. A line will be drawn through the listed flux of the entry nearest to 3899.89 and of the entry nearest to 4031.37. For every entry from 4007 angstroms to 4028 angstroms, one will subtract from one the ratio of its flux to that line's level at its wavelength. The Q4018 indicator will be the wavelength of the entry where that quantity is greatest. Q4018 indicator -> 4010.07 angstroms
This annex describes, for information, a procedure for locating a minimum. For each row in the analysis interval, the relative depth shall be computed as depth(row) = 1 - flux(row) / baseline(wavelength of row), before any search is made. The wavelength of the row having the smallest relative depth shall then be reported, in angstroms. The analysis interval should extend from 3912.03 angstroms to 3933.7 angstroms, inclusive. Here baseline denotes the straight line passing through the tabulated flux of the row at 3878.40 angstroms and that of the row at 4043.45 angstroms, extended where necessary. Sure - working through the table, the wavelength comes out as 3926.92 angstroms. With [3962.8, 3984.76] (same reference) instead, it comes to 3963.26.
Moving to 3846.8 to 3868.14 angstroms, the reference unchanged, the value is 3865.03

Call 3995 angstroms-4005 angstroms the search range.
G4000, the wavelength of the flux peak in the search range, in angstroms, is 4000.85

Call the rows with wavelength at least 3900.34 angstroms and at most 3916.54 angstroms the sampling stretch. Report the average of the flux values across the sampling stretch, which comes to 17.1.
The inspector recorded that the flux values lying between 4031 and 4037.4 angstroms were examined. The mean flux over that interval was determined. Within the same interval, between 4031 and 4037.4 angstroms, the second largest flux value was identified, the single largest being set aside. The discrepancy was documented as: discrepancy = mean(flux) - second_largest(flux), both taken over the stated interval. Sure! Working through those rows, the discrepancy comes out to -1.5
